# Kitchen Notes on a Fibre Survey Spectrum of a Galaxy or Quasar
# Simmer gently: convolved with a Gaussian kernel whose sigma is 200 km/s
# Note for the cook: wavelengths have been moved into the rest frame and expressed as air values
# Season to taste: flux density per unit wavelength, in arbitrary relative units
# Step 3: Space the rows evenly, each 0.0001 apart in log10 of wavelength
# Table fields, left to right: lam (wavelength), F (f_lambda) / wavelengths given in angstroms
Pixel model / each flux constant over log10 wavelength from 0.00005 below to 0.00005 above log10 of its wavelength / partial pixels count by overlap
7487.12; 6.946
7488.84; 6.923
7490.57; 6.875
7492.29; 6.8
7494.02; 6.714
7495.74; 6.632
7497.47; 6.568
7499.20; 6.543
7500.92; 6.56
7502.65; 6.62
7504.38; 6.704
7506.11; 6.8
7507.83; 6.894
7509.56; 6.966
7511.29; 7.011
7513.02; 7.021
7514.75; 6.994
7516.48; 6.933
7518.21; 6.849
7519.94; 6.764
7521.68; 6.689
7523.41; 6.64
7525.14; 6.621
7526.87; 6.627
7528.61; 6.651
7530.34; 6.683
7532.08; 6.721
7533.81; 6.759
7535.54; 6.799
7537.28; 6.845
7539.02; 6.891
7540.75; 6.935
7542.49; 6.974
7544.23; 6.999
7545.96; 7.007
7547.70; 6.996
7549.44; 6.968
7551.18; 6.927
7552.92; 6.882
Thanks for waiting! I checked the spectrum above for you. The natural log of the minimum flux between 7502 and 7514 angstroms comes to 1.89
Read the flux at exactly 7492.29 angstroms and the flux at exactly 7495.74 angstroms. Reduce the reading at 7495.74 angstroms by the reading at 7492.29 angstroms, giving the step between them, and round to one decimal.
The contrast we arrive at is -0.2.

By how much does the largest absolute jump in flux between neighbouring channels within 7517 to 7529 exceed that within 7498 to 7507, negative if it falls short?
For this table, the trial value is -0.011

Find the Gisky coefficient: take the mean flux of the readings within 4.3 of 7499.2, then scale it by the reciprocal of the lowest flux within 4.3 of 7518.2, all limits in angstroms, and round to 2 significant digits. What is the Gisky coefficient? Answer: 0.98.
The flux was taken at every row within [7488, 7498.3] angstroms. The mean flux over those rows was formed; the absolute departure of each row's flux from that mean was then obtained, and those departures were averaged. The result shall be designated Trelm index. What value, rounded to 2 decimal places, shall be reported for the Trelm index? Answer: 0.11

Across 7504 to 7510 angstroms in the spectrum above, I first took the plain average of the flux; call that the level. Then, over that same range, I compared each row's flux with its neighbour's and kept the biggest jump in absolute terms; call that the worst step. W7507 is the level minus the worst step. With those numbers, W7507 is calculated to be 6.75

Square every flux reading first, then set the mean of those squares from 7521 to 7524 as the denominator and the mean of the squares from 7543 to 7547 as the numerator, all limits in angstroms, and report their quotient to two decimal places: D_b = 1.10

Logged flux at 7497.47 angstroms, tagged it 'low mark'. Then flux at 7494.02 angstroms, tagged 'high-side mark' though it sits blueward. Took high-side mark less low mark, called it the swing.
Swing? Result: 0.15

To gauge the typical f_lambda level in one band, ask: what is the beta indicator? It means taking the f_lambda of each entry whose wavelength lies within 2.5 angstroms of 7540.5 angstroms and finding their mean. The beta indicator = 6.93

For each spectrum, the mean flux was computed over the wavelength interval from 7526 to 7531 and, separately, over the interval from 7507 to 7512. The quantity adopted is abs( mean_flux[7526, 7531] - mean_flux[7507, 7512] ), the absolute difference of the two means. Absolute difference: 0.30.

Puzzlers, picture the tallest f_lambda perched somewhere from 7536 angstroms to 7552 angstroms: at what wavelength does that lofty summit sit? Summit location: 7545.96 angstroms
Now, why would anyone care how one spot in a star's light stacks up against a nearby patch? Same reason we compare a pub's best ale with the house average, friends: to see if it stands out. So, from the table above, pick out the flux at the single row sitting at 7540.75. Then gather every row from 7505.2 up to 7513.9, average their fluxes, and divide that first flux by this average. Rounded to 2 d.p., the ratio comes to 1.00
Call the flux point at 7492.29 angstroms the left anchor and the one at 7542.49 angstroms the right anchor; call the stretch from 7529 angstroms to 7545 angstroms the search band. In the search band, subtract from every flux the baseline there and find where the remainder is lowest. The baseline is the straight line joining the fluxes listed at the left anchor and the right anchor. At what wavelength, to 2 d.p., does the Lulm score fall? 7530.34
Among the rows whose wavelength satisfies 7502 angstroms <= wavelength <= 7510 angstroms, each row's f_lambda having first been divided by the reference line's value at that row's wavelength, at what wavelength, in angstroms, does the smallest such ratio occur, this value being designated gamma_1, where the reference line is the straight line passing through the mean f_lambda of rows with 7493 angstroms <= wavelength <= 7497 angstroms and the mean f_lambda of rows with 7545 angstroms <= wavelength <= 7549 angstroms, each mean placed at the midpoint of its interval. 7502.65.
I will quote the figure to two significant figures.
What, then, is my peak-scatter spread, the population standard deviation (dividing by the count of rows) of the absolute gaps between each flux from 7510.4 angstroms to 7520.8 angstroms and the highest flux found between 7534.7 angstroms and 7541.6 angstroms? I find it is 0.050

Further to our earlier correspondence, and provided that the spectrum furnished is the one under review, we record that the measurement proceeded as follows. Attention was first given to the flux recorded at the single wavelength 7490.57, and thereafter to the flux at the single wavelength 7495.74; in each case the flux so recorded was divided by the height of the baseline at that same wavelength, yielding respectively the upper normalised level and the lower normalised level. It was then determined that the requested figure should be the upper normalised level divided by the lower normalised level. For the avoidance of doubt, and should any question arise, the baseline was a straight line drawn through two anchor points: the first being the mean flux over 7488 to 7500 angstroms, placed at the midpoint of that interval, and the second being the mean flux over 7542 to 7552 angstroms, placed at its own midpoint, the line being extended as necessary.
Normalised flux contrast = 1.041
